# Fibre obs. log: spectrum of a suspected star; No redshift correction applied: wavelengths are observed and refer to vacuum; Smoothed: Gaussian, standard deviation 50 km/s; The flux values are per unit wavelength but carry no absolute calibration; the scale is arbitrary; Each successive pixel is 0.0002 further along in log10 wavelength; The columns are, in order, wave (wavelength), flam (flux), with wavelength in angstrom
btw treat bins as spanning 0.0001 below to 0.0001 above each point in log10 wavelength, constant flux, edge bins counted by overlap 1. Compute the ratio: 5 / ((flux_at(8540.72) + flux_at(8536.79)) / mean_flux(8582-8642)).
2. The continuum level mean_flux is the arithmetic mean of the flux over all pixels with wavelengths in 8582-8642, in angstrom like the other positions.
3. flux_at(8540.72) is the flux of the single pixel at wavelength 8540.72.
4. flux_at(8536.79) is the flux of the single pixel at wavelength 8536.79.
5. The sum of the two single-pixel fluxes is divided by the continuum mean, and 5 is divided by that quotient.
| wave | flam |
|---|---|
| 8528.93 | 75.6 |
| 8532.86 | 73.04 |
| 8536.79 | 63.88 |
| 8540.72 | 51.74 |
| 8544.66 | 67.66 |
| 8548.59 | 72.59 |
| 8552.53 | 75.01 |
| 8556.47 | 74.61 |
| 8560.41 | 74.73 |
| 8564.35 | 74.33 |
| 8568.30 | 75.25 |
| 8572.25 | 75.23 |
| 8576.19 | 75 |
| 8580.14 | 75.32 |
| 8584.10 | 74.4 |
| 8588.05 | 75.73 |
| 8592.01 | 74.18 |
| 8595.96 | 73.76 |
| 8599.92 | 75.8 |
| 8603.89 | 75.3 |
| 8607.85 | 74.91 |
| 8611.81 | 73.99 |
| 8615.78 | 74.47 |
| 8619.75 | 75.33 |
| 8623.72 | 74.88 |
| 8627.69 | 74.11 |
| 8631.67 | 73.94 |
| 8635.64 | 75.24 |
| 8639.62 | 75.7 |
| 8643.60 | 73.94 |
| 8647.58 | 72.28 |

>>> 3.23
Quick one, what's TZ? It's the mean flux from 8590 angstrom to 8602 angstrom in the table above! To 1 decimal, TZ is 74.6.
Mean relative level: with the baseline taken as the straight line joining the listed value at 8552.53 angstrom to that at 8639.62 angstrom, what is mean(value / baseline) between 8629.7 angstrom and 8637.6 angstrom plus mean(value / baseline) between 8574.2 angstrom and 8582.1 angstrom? 1.99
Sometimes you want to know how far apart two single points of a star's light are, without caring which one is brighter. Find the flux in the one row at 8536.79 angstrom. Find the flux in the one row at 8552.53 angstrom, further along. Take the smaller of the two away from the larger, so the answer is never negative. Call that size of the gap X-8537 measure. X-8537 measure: 11.1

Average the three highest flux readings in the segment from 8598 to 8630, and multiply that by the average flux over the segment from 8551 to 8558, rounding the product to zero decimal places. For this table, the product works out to 5646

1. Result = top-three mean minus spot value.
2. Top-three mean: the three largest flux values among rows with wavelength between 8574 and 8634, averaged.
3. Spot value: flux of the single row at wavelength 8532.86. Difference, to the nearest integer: 3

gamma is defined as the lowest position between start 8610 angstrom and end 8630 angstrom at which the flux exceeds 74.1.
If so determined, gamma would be 8615.78 angstrom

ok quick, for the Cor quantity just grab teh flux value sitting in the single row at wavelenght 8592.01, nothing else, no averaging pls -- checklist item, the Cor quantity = 74.18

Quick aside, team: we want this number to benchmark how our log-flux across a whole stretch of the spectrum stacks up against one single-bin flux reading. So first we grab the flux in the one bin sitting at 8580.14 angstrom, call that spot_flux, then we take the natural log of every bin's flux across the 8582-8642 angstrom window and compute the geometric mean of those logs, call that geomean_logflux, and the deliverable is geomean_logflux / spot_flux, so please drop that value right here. 0.0573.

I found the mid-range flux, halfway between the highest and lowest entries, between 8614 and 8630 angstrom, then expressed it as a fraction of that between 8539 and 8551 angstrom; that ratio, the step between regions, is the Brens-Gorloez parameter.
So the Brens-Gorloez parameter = 1.20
